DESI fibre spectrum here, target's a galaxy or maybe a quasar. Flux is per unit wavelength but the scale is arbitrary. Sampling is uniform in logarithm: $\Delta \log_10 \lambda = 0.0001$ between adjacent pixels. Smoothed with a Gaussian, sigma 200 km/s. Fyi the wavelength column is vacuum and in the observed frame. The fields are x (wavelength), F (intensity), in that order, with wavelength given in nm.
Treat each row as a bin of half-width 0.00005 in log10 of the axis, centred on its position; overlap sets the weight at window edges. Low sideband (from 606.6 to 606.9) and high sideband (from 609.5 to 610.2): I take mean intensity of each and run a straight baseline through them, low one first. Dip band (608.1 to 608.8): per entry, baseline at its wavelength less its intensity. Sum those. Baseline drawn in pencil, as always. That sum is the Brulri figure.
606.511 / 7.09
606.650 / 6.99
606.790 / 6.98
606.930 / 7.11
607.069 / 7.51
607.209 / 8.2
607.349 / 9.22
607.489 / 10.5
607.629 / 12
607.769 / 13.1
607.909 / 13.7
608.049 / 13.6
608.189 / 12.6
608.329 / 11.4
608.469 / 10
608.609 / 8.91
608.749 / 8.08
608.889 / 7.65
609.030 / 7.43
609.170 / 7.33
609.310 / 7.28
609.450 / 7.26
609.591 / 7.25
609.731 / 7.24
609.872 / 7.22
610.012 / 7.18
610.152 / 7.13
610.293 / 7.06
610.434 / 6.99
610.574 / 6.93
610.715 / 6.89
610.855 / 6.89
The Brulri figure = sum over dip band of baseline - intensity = -15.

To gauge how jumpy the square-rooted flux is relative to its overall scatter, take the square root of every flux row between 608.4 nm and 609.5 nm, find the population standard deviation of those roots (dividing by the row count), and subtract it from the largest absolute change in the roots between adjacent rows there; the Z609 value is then 0.019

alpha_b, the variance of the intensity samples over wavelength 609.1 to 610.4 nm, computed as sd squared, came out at 0.0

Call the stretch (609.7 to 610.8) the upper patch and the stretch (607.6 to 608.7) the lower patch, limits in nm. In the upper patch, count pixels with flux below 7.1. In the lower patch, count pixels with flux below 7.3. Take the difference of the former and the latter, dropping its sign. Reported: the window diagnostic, 4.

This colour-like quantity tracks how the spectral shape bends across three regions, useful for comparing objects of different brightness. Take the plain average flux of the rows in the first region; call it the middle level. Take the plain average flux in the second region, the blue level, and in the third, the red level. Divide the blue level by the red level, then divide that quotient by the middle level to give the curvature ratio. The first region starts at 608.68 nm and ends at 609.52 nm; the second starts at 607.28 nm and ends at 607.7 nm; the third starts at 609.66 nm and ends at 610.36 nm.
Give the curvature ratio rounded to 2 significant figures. 0.20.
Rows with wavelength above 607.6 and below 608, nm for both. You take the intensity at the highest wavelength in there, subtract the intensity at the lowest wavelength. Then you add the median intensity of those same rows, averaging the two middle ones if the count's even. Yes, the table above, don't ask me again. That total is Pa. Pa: 15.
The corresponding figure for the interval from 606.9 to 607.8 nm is 15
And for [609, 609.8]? 7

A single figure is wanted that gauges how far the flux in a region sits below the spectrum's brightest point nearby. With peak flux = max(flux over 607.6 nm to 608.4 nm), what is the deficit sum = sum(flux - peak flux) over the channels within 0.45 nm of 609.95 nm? -39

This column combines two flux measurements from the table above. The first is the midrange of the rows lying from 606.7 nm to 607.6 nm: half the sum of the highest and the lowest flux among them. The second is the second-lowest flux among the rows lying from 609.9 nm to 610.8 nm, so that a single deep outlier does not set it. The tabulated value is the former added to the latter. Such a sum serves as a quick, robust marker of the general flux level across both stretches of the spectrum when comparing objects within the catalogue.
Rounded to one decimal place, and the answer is 15.7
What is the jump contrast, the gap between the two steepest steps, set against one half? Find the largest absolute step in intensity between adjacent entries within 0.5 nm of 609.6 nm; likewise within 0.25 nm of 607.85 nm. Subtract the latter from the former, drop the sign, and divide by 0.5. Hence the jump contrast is 2.1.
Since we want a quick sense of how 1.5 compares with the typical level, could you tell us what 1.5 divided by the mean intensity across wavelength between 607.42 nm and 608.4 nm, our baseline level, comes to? 0.12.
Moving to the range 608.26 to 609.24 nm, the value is 0.17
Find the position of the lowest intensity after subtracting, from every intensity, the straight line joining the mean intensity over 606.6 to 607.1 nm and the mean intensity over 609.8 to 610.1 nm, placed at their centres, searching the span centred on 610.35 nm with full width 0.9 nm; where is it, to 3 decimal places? 610.715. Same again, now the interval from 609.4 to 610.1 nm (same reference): 610.012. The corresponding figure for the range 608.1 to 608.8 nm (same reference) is 608.749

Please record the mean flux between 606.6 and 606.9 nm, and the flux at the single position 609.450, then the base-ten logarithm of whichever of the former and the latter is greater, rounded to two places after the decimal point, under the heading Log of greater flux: 0.86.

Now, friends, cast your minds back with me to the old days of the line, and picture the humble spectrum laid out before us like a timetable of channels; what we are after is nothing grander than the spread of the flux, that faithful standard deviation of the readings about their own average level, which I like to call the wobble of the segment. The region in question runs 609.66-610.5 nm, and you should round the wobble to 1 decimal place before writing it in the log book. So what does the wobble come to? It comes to 0.1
